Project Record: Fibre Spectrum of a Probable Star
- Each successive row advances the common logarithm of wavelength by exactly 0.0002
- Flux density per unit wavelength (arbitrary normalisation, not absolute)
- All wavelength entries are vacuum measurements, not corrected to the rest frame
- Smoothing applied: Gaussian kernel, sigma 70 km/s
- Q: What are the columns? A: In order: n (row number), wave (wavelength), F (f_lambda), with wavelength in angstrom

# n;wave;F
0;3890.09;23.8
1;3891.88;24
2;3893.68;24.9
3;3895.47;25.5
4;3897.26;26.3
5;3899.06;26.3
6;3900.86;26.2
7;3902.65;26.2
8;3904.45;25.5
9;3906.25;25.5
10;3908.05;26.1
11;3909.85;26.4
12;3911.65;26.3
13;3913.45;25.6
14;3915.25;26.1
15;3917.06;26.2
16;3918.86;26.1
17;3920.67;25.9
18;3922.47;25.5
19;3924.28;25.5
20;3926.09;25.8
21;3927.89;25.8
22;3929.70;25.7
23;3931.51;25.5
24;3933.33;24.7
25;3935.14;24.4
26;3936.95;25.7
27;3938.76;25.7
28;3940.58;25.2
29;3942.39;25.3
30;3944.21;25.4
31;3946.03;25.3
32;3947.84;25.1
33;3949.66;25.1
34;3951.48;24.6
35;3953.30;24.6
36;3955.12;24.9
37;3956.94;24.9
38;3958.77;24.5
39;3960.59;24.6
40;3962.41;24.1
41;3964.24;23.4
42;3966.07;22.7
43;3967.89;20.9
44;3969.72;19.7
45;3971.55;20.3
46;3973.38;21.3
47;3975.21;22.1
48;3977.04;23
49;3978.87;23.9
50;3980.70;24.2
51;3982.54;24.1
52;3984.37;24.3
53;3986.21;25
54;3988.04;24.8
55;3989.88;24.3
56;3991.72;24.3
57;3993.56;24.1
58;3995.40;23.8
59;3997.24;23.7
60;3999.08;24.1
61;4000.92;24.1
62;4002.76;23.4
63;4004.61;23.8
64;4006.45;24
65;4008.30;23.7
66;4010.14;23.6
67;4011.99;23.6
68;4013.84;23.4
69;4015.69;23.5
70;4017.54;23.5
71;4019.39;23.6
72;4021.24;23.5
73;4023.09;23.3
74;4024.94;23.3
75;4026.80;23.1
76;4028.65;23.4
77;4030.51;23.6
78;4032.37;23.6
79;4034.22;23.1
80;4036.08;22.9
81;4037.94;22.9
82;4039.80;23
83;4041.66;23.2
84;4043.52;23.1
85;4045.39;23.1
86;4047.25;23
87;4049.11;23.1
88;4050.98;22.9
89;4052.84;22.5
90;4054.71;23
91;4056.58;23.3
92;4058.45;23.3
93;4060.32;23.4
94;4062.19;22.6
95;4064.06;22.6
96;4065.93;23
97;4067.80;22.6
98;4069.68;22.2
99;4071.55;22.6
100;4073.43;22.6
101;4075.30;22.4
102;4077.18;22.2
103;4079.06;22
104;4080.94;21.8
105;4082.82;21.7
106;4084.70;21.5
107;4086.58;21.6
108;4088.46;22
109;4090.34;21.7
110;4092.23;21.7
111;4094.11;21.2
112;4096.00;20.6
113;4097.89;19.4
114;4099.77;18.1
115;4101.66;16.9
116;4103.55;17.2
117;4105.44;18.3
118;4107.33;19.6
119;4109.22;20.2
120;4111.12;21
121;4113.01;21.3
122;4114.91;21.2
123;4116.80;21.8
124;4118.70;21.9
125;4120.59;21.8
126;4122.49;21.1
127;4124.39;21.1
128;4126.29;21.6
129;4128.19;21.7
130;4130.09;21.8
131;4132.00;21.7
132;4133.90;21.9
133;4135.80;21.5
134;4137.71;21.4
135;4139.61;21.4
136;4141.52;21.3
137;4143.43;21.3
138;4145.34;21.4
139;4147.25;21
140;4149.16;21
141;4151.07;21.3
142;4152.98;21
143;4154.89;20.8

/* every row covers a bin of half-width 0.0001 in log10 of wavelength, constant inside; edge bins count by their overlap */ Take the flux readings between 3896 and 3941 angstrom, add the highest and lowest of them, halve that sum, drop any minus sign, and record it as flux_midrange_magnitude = 25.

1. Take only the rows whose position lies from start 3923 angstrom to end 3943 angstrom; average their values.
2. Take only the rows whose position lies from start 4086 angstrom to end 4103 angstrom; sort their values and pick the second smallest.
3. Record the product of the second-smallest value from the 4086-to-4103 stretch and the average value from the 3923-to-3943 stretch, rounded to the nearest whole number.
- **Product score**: 460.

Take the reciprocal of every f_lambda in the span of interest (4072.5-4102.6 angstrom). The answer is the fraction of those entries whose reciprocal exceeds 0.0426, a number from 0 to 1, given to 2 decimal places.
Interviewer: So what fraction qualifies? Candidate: 1.00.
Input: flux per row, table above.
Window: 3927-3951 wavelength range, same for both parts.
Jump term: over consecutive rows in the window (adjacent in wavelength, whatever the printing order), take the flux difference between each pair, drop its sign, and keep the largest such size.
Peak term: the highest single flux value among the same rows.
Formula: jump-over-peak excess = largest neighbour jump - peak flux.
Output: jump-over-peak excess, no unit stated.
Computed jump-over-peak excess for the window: -24.5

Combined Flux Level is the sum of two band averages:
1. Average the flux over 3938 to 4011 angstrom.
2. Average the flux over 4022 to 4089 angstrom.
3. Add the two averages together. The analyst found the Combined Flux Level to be 46.7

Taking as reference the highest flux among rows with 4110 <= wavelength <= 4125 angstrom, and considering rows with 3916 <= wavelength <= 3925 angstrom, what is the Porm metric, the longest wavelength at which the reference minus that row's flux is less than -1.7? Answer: 3924.28 angstrom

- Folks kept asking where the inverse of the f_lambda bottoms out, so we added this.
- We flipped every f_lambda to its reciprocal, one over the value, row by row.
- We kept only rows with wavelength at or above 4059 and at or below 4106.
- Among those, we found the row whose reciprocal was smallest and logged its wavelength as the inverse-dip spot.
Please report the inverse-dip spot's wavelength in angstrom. 4060.32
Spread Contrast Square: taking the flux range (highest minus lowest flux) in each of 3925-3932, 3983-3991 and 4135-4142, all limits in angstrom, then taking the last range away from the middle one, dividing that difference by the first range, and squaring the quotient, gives 2.8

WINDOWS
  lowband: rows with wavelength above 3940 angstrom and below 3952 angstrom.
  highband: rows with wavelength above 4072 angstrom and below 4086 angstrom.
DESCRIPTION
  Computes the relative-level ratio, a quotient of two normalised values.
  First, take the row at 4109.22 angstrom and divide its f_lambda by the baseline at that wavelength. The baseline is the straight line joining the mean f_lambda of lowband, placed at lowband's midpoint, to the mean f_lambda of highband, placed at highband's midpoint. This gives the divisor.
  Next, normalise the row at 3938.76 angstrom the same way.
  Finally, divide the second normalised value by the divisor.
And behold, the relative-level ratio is 1.07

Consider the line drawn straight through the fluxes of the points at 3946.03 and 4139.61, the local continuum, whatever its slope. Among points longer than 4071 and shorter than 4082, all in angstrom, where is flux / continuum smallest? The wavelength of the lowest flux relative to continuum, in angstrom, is 4080.94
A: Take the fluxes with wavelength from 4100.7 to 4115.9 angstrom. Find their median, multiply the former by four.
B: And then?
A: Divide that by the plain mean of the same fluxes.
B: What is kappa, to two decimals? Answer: 4.09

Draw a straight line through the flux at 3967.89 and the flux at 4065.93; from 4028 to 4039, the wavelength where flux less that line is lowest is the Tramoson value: 4037.94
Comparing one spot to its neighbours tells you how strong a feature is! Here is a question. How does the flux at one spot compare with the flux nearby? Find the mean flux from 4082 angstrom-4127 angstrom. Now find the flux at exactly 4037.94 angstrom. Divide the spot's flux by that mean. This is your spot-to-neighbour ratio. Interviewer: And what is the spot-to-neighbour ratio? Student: 1.11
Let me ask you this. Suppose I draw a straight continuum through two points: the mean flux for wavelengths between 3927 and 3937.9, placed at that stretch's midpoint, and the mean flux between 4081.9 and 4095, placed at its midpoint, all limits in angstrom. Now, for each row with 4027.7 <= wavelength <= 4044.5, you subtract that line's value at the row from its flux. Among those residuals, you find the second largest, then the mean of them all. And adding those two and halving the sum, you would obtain 0.47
